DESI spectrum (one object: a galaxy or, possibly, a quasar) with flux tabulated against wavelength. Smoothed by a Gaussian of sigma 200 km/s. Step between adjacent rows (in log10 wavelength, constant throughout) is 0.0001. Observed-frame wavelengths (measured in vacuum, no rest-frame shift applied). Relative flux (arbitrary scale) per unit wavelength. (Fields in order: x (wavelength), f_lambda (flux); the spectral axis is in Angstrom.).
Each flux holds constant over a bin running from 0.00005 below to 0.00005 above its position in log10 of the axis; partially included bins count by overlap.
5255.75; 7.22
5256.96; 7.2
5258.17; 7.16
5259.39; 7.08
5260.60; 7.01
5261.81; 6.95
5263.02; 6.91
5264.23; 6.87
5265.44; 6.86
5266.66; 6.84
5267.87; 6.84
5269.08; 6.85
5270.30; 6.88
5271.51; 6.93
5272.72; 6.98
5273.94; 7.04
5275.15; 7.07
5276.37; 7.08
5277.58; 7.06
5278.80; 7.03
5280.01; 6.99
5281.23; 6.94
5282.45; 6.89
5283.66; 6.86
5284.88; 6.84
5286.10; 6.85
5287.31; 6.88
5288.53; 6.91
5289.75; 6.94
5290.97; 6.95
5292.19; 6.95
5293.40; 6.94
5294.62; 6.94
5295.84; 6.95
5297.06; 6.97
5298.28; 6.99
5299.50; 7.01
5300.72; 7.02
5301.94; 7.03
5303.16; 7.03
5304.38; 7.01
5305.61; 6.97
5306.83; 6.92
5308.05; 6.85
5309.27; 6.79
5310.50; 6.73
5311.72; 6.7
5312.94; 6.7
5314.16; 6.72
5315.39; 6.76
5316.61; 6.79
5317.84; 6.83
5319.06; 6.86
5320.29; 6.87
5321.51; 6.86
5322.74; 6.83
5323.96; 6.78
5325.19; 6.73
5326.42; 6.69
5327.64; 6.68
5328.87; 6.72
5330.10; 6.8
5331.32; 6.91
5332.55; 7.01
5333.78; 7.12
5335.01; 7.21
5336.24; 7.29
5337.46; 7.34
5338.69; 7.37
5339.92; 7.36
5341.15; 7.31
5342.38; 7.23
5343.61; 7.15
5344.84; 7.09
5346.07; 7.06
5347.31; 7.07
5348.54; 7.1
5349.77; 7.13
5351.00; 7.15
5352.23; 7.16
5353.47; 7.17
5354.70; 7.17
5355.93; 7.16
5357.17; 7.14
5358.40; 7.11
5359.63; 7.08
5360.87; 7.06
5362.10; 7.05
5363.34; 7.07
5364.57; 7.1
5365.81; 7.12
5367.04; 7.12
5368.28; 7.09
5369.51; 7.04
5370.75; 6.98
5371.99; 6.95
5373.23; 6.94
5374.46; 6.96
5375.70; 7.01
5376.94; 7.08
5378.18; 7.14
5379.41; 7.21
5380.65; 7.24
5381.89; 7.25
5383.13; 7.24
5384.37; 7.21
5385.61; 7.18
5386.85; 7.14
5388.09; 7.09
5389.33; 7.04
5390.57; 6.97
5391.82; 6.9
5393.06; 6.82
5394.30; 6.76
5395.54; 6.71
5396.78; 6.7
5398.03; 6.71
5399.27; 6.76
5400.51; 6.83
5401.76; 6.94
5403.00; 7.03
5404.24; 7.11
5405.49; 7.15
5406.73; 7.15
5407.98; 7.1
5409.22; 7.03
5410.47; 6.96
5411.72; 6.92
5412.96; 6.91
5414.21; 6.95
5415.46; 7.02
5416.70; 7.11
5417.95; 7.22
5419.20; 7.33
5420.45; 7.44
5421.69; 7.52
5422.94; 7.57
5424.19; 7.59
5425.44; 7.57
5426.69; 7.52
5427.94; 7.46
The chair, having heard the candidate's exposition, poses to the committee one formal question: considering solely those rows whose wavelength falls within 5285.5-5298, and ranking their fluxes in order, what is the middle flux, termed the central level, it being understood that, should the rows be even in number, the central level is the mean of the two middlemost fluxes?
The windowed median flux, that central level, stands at 6.94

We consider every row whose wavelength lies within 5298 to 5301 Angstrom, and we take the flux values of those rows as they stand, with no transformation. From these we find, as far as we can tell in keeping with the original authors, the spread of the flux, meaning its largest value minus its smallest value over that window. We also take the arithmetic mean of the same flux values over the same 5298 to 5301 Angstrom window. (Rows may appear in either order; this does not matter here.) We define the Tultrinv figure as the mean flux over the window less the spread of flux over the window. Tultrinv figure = 6.98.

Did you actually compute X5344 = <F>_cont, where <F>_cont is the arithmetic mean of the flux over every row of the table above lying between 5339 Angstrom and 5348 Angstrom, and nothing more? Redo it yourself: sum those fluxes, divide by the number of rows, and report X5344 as 7.18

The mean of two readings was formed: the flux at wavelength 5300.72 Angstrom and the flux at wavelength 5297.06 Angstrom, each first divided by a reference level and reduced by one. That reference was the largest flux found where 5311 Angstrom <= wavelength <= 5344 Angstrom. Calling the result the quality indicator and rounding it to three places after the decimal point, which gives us -0.051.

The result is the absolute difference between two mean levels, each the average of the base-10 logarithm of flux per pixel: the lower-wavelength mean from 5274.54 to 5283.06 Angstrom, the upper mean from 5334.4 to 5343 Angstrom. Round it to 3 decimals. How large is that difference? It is 0.018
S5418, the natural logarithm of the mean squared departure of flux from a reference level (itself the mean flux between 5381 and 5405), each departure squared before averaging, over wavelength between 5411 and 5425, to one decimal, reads -2.0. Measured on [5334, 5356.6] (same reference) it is -2.8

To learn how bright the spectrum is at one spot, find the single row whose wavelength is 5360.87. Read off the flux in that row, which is 7.06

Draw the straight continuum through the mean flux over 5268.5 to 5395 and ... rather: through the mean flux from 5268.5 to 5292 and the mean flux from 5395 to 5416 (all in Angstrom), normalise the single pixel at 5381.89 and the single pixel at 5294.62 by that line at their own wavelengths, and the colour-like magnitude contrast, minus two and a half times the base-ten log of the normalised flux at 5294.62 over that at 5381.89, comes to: 0.048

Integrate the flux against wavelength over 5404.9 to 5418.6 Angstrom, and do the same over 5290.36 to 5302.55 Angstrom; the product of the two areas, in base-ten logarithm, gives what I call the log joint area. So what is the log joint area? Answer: 3.91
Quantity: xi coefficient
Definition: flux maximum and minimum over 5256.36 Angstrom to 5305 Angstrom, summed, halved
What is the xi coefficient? 7.020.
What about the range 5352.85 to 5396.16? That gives 6.980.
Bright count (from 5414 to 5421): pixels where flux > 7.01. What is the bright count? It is 5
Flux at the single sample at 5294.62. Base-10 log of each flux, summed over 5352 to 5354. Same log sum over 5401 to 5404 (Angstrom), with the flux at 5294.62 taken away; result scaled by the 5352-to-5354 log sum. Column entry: -3.07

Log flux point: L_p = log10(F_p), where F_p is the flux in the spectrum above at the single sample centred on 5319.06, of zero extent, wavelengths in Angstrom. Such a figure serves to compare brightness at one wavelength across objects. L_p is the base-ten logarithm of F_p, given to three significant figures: 0.836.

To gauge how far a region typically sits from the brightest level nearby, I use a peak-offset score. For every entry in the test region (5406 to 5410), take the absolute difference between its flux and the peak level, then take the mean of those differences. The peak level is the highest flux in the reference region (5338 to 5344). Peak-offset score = 0.28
